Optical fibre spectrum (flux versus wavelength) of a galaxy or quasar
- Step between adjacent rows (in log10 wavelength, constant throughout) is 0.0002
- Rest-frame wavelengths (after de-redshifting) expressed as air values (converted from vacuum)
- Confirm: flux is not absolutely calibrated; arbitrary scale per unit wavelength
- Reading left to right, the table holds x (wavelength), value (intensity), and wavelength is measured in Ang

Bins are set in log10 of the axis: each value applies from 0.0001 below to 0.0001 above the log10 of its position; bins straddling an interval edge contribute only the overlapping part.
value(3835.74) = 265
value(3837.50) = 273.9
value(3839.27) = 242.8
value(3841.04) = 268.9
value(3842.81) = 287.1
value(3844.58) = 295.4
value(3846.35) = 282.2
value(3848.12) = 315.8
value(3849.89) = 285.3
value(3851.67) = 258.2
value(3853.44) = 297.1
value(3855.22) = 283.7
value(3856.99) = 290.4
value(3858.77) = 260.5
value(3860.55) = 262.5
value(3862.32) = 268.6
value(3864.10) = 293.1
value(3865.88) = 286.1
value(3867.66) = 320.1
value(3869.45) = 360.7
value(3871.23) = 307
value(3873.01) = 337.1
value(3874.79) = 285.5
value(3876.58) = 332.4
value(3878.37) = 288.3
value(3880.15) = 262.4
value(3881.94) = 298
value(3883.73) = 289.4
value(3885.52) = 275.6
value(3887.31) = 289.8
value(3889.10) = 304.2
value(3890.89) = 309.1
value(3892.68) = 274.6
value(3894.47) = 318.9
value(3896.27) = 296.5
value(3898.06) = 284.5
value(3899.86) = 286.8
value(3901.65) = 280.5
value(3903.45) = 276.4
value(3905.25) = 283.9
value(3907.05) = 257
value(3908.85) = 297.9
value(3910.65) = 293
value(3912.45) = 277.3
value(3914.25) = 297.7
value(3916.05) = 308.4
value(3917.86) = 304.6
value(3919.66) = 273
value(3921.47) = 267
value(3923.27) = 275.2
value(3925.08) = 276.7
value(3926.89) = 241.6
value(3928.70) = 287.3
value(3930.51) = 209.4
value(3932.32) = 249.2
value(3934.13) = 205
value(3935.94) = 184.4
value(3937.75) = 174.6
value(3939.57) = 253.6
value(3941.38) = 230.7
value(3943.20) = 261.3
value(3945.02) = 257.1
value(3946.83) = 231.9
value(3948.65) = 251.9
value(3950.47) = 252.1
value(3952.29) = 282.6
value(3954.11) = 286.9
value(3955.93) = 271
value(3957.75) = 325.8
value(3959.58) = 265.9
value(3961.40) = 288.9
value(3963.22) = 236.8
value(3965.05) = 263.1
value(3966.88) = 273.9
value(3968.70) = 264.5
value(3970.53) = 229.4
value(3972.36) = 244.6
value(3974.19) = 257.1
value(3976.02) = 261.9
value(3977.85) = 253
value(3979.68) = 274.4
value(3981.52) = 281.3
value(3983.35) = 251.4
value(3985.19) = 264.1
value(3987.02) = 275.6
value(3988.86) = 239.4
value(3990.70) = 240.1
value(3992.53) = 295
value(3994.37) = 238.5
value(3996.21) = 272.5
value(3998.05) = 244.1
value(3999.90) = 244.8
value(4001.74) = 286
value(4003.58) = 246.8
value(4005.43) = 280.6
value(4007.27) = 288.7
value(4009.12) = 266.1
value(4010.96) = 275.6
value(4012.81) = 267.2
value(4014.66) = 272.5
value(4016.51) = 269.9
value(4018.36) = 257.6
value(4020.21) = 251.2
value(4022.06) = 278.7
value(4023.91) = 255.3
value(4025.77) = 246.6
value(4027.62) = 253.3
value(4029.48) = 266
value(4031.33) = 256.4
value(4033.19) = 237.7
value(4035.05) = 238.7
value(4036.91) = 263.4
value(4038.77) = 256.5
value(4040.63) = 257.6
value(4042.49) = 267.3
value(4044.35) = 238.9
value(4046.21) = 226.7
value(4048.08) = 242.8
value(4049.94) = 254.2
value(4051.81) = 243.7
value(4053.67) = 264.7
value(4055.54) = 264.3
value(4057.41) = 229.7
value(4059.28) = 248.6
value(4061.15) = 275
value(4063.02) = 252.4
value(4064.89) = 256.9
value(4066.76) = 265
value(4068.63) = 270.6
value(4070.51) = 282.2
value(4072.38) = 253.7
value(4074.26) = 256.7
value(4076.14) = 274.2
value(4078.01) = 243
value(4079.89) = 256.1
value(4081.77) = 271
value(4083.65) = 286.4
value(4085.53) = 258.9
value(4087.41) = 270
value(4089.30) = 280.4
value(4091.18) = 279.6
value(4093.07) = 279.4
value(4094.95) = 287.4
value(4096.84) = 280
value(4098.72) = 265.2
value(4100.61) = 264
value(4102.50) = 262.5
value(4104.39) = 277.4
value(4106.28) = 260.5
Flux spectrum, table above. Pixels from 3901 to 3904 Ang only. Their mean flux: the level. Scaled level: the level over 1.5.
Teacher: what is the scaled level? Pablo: 186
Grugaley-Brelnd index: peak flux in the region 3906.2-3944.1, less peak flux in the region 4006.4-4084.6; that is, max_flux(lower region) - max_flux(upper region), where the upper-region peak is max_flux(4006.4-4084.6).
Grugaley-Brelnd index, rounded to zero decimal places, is 20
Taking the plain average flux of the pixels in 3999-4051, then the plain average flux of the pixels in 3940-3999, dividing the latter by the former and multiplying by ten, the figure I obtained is 10.10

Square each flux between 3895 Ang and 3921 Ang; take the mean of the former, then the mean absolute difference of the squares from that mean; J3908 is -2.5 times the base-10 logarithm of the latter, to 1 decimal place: -9.5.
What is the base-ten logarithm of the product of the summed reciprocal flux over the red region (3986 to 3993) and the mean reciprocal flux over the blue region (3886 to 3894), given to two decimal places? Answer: -4.28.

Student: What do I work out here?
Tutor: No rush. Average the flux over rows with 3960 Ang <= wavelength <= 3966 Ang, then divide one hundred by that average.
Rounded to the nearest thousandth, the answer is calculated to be 0.380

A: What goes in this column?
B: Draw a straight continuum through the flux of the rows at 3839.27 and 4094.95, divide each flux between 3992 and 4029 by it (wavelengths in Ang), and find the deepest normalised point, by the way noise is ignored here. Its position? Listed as 3994.37 Ang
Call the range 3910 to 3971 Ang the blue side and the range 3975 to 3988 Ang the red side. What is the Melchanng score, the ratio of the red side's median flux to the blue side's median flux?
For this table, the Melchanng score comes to 1.00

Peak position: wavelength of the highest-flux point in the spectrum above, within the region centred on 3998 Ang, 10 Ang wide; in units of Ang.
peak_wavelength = 4001.74 Ang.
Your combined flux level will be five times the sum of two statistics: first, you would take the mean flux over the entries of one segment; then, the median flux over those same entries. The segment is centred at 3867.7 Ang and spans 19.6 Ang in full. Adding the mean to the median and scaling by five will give 2972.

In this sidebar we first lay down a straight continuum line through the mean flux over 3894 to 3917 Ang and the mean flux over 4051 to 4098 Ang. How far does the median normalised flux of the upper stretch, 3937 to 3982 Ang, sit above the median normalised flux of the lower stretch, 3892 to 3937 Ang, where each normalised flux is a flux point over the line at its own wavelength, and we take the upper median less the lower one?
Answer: -0.046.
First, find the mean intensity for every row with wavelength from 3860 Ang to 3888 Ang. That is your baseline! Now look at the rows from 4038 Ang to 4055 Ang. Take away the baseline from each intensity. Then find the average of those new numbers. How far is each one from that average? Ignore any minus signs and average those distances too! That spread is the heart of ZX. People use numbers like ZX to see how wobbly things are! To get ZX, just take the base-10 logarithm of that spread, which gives 1.04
